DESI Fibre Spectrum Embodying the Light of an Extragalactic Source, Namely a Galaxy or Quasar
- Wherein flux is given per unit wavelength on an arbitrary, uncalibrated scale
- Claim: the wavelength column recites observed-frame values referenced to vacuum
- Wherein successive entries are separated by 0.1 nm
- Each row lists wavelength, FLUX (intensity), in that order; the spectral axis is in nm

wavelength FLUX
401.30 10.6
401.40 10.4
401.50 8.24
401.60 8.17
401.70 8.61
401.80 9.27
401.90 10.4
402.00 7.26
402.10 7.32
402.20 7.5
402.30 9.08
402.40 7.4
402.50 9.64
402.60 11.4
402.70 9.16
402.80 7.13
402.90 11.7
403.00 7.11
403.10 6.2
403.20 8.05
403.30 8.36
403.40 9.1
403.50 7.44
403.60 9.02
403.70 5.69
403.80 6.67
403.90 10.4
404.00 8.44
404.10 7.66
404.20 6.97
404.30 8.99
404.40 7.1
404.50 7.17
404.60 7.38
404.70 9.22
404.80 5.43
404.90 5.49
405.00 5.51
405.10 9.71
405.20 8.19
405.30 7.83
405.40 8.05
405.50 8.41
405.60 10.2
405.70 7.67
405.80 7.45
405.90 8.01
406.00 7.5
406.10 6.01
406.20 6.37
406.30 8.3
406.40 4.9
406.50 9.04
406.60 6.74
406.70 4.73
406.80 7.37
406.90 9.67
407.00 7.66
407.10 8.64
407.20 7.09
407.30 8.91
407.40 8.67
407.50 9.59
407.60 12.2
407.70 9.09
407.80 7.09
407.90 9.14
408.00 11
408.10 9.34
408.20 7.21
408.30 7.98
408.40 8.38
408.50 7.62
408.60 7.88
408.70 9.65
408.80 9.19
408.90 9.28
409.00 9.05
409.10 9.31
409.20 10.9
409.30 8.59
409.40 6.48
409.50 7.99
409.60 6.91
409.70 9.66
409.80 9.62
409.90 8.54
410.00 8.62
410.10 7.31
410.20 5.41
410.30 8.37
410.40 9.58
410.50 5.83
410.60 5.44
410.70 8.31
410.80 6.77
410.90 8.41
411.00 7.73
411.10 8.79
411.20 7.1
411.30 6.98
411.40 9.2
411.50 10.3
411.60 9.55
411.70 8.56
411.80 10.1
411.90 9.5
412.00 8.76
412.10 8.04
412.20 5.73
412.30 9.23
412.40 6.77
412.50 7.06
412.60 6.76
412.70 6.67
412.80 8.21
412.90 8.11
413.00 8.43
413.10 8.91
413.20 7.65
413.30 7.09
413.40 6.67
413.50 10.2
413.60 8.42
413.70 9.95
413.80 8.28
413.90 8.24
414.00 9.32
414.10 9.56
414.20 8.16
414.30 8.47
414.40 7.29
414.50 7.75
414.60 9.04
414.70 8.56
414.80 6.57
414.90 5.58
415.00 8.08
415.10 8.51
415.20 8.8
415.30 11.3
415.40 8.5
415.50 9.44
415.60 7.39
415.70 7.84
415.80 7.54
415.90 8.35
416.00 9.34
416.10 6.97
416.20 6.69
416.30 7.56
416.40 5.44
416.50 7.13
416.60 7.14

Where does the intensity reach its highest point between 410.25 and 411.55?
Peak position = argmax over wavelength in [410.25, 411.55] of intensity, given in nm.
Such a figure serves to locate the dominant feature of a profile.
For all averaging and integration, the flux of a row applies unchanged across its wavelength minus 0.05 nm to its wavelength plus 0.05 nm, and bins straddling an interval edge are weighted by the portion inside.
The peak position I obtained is 411.50 nm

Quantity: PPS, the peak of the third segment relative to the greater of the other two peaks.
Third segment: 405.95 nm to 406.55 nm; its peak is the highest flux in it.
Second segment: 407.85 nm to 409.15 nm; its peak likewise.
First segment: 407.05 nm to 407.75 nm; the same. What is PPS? 0.74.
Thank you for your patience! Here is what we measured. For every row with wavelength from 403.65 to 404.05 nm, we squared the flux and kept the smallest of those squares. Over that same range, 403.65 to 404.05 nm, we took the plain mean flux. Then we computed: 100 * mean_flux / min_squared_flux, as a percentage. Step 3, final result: 24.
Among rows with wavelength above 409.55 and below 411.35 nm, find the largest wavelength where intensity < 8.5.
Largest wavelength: 411.30 nm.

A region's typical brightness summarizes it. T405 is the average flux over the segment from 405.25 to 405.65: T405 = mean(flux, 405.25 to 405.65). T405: 8.6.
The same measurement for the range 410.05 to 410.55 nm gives 7.3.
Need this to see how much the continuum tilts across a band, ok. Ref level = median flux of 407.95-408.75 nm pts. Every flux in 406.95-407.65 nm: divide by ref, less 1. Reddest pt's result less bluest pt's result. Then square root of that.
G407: 0.74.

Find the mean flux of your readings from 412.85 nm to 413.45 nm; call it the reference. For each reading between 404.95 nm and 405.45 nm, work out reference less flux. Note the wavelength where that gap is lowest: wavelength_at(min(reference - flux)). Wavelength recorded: 405.10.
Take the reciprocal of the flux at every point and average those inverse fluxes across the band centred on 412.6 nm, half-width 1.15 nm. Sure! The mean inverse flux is 0.124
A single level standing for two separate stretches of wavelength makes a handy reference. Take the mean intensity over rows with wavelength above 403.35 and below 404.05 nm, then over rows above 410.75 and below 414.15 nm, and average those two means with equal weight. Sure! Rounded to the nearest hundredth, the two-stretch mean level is 8.19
